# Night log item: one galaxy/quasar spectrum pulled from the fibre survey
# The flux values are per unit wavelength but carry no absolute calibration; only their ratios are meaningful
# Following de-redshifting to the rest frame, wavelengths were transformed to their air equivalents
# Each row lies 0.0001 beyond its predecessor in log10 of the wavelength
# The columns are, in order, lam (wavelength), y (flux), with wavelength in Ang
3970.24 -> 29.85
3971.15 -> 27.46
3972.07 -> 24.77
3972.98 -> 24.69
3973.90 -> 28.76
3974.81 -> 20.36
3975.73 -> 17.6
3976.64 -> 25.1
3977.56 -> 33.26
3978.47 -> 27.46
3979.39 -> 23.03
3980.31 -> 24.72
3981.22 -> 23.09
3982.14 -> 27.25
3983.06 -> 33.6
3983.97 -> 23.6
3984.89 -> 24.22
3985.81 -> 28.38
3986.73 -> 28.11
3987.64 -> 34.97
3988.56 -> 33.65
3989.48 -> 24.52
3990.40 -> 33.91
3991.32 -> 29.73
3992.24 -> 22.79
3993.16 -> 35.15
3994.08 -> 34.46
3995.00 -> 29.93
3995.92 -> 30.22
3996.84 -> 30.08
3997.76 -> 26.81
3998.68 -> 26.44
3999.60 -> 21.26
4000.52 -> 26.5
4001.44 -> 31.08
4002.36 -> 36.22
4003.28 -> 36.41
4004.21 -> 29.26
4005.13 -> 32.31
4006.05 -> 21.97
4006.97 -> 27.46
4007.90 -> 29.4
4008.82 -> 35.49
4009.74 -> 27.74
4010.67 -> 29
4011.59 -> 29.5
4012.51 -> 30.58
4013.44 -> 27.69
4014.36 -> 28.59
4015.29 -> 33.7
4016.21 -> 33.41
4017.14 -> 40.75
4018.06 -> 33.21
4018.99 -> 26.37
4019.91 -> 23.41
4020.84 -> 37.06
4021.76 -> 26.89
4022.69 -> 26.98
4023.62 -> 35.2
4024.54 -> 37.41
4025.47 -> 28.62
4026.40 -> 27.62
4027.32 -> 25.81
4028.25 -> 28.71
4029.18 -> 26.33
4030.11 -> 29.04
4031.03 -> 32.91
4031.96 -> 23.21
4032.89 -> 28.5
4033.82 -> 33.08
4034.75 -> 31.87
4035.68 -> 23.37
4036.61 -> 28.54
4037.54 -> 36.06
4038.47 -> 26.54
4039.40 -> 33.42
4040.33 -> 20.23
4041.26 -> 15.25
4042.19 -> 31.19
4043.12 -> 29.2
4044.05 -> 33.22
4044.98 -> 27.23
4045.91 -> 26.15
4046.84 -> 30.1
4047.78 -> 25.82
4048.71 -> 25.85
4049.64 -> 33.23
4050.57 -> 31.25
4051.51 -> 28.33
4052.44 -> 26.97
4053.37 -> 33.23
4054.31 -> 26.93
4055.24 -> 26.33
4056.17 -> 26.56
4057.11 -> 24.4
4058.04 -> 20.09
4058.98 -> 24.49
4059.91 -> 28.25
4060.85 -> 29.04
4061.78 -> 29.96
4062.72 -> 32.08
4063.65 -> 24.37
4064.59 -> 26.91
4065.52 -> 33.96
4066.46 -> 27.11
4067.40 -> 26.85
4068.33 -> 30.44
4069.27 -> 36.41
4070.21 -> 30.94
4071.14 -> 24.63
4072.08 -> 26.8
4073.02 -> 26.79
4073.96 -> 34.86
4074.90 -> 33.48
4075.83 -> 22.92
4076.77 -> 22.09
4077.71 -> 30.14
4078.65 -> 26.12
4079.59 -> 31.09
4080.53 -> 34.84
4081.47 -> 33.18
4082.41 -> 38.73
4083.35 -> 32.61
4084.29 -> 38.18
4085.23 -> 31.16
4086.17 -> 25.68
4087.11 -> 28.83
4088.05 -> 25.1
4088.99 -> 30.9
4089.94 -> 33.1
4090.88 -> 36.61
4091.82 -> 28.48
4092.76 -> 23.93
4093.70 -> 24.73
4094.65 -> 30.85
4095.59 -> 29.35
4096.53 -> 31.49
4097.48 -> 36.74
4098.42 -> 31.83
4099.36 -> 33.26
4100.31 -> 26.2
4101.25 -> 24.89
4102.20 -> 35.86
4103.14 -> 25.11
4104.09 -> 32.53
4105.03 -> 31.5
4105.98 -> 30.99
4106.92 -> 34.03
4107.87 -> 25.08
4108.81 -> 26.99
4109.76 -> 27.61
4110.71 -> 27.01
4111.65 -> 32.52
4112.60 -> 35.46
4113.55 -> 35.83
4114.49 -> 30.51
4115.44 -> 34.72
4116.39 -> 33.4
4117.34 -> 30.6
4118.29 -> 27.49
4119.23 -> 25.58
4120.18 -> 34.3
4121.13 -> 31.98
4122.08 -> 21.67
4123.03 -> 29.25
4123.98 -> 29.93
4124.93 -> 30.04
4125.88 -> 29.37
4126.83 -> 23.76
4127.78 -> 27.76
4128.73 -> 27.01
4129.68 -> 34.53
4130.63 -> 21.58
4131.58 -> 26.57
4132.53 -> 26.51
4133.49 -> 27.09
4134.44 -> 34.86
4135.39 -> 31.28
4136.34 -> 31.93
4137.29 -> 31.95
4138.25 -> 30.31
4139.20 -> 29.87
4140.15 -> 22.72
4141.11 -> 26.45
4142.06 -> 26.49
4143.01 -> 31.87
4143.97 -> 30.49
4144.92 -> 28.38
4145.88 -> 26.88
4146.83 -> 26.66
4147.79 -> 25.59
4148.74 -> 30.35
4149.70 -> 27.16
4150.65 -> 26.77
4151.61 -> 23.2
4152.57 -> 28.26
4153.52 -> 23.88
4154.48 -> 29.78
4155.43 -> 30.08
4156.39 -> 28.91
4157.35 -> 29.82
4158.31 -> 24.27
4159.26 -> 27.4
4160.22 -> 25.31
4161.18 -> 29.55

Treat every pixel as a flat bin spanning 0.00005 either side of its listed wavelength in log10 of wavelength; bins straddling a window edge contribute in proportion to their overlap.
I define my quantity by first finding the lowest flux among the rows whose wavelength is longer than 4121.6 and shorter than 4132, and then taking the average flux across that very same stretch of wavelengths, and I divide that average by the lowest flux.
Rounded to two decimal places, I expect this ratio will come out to 1.27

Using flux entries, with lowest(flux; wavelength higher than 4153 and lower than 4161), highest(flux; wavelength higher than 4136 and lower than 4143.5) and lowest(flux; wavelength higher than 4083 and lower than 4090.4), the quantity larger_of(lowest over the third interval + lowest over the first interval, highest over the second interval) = 49.0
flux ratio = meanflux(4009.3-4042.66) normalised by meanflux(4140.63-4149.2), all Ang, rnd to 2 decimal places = 1.04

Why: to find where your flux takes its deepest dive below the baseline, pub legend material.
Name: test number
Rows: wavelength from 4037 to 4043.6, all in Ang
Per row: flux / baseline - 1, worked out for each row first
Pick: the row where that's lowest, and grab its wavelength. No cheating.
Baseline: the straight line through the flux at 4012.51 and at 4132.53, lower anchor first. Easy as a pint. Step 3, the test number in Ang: 4041.26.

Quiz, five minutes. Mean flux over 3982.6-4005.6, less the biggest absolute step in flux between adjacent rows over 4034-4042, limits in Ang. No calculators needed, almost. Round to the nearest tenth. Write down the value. 16.6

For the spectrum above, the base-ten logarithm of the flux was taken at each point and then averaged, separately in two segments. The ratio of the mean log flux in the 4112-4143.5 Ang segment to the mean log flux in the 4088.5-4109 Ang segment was 0.99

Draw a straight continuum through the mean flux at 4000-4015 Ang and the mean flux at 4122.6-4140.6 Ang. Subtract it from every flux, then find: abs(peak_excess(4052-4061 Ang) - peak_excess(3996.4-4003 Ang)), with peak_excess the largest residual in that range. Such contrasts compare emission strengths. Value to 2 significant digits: 2.5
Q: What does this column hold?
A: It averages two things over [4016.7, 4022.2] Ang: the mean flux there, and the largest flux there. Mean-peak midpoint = 36.0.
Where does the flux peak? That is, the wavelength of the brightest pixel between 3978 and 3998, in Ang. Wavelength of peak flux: 3993.16 Ang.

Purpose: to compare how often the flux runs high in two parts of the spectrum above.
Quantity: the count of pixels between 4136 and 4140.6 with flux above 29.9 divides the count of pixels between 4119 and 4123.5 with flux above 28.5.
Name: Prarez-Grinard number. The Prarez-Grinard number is 1.0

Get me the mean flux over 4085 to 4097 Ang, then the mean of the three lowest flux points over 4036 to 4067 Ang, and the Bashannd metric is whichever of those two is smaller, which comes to 18.5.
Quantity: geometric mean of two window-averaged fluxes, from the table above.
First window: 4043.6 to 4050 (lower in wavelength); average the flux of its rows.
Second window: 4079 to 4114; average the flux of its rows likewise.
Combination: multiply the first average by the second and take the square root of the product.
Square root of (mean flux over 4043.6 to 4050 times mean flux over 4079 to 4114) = 29.8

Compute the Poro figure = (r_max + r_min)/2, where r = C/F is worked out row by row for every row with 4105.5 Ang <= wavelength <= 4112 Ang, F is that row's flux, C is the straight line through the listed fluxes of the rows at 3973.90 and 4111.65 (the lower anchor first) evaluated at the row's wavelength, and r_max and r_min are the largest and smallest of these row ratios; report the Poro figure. 1.12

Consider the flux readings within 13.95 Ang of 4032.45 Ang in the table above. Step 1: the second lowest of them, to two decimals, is 20.23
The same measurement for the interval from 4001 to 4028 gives 23.41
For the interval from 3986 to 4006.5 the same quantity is 21.97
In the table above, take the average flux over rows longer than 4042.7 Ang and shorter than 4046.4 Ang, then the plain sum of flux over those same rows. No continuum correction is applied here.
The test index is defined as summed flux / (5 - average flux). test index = -4.8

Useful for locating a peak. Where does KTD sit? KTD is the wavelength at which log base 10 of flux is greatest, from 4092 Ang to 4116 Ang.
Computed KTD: 4097.48 Ang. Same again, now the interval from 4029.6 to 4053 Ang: 4037.54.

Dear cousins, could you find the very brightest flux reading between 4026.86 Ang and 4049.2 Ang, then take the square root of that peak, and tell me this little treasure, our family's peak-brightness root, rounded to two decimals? 6.00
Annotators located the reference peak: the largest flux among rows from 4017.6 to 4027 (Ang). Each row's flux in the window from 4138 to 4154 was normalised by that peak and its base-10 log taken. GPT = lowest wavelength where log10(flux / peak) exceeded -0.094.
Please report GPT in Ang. 4138.25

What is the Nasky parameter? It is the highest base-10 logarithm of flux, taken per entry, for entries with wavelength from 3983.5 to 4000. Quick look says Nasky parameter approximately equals 1.55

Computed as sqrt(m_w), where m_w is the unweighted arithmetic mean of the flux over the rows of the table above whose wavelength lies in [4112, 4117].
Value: 5.8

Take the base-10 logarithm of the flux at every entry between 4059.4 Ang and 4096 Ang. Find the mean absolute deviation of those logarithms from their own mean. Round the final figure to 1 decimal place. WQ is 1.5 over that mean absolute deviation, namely 29.3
